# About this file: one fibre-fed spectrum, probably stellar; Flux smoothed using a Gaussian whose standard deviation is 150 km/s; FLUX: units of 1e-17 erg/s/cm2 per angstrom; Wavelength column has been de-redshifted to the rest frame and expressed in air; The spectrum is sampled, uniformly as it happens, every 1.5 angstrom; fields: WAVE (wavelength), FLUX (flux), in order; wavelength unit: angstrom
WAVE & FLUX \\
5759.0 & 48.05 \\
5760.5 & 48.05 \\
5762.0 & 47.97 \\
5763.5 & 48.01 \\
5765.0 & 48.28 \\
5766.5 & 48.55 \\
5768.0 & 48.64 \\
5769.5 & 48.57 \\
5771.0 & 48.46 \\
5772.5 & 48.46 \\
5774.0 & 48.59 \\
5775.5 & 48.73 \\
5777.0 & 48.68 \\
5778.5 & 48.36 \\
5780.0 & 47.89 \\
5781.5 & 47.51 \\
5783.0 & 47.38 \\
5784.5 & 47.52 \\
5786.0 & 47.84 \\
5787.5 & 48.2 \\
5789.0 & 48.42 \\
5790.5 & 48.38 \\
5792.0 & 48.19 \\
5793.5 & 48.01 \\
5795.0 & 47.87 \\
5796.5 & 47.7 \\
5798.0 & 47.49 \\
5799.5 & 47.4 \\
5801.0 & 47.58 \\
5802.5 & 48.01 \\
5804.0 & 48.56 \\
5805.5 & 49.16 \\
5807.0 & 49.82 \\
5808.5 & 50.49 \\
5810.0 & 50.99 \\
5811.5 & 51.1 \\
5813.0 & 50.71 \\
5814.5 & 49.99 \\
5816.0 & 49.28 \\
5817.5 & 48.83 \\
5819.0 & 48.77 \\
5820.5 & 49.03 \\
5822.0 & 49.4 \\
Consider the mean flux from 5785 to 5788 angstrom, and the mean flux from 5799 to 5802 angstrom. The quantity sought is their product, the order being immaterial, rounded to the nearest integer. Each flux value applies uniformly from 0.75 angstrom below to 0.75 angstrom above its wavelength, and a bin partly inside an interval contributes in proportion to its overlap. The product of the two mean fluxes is 2280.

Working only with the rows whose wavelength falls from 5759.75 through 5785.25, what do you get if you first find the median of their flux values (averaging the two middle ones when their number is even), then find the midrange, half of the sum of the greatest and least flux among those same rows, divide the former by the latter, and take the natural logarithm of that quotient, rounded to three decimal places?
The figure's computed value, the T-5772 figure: 0.006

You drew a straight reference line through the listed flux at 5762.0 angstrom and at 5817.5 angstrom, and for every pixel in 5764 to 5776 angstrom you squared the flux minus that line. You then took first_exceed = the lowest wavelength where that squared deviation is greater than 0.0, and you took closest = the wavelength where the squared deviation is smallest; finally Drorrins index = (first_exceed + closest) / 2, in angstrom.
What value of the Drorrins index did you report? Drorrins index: 5765.0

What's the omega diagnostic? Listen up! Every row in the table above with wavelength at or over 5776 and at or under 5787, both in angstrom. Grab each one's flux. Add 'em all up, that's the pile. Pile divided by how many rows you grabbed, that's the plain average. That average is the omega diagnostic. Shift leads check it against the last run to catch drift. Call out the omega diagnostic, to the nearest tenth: 47.9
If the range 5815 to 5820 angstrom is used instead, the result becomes 49.0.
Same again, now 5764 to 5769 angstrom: 48.5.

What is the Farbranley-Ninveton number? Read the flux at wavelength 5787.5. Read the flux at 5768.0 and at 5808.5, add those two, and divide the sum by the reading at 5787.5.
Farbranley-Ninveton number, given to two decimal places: 2.06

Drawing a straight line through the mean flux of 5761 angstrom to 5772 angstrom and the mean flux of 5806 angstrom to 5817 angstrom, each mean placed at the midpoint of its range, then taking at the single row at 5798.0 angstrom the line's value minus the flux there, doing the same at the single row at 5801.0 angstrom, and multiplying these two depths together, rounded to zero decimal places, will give 5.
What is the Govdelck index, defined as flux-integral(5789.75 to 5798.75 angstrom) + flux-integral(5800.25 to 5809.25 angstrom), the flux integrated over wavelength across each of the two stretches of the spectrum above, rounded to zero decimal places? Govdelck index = 872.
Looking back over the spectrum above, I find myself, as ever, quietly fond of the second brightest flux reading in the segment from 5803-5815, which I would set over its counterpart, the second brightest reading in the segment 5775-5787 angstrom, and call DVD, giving 1.047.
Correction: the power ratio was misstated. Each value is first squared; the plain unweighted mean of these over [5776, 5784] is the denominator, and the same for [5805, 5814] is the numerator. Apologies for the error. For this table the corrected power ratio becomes 1.10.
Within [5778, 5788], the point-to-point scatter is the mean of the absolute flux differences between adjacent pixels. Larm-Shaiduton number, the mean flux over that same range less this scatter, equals 47.5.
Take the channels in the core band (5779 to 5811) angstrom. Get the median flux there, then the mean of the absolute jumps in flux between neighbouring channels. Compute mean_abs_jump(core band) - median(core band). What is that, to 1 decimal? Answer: -47.7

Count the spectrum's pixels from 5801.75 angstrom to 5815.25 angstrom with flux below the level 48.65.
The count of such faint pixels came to 2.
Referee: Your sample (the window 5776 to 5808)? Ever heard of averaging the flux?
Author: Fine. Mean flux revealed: 48.1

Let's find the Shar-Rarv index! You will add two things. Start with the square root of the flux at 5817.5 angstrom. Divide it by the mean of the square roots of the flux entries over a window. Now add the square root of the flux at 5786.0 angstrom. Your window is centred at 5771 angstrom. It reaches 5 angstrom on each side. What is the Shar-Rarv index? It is 7.92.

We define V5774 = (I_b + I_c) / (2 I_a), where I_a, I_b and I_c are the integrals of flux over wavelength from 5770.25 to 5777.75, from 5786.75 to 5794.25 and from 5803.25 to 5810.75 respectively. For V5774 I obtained 1.01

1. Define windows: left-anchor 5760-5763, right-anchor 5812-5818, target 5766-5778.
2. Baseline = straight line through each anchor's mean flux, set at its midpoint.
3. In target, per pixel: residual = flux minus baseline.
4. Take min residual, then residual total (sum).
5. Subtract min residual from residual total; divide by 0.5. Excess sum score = 4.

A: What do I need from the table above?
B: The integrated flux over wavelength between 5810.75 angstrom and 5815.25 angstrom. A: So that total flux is 228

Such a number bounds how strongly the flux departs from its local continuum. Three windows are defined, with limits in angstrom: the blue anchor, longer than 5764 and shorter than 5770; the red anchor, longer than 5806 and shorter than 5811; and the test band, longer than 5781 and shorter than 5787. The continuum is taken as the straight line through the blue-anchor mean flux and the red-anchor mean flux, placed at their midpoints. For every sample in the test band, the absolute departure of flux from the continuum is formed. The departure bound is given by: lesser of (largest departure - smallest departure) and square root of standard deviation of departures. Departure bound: 0.32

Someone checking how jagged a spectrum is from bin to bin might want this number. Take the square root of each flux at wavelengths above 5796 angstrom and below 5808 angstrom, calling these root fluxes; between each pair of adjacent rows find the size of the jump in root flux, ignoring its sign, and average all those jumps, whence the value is 0.028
